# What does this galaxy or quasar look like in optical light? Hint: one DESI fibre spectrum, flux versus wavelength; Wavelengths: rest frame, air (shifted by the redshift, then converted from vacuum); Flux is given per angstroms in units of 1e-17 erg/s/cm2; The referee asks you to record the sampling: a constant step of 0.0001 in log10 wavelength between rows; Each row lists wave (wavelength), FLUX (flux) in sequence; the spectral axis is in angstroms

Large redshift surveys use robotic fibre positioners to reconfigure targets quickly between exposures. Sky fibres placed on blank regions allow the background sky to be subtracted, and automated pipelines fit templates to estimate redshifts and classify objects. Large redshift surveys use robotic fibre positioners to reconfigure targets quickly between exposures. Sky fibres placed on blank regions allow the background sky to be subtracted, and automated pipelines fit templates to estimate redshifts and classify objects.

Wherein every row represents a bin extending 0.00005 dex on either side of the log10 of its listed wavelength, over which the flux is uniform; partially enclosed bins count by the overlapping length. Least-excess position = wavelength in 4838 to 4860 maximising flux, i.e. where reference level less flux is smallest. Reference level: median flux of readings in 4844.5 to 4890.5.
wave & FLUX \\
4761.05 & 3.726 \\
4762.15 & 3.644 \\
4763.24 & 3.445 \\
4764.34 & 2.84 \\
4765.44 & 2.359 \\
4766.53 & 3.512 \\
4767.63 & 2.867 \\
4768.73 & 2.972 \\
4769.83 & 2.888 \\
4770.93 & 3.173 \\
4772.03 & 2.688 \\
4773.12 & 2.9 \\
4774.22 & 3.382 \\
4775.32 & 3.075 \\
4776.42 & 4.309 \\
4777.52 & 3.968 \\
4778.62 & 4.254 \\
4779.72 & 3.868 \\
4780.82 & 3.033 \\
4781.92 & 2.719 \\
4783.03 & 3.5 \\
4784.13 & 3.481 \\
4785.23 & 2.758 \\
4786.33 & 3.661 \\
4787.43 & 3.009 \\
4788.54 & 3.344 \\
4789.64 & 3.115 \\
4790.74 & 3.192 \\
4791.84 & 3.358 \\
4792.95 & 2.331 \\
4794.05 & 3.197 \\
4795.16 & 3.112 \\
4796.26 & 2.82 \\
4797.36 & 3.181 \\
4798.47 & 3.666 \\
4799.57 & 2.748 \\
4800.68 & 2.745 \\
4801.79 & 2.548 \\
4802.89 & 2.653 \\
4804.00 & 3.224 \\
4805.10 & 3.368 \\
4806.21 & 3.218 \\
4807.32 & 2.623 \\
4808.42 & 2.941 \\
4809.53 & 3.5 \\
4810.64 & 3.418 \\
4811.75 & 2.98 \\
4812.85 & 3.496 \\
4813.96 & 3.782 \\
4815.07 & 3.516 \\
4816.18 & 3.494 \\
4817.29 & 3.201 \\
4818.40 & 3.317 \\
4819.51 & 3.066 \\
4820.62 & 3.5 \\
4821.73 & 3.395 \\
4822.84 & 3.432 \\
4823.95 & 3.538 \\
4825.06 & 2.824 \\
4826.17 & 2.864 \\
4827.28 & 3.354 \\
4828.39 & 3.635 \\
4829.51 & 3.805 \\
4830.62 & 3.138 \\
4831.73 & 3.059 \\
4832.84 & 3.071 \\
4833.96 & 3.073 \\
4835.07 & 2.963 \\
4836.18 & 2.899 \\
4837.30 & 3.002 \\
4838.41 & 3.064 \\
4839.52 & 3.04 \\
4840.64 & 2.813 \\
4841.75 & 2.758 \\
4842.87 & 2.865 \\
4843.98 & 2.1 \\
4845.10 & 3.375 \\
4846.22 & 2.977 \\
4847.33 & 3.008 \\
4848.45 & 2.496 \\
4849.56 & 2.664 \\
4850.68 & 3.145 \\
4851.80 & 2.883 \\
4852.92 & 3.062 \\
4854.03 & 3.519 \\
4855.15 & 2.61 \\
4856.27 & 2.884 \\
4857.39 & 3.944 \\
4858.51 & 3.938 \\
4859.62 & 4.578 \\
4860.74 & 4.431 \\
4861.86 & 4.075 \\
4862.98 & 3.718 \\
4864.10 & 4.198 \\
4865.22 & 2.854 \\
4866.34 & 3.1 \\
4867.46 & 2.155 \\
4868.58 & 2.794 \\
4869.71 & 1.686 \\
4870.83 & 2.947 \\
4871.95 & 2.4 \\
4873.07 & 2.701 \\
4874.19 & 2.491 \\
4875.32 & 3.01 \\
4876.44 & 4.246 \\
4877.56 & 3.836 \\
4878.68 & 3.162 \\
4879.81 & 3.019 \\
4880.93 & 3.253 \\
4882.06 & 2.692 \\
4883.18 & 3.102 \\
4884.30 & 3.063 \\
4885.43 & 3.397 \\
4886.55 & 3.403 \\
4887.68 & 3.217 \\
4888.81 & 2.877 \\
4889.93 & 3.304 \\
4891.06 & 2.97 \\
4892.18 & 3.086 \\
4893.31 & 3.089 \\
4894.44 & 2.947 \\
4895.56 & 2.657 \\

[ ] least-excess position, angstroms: 4859.62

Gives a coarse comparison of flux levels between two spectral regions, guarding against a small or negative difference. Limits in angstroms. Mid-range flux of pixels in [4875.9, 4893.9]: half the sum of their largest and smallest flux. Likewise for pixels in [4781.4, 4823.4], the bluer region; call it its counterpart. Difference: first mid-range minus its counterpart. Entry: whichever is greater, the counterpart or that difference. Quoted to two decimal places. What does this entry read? 3.06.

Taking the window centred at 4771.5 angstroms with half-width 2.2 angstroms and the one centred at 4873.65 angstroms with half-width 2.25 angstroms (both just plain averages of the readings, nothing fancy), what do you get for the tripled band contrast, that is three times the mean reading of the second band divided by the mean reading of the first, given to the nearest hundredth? 2.73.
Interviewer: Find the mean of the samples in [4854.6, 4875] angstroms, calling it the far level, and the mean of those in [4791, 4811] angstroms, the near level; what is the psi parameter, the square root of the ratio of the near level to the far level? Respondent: 0.975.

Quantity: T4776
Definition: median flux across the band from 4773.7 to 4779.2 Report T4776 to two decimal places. 3.97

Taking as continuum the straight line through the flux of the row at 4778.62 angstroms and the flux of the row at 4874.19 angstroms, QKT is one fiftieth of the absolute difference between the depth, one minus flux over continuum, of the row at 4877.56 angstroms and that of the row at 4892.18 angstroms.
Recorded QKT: 0.003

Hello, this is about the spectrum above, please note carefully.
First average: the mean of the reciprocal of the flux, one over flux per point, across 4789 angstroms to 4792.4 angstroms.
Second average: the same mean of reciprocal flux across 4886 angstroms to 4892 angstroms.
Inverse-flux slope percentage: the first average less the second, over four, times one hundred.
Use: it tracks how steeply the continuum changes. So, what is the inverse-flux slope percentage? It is -0.2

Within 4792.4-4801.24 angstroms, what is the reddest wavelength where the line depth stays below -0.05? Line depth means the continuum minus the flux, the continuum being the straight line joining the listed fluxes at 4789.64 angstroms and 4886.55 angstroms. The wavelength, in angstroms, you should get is 4798.47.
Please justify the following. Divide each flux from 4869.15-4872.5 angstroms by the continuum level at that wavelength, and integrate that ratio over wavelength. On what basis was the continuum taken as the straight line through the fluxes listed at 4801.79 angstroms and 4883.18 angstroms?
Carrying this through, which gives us 2.6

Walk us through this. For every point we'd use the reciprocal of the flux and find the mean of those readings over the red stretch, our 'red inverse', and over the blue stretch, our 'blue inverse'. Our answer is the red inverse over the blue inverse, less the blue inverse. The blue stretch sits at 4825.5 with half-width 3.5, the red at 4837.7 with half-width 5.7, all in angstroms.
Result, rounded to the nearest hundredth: 0.79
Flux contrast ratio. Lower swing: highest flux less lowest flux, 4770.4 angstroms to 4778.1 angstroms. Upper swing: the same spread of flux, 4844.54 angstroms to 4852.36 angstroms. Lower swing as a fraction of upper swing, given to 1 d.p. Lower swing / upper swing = 1.8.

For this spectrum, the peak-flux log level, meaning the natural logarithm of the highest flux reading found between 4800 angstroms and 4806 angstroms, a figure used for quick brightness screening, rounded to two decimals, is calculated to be 1.21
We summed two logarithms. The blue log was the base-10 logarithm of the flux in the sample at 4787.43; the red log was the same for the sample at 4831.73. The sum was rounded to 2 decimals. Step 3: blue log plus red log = 0.96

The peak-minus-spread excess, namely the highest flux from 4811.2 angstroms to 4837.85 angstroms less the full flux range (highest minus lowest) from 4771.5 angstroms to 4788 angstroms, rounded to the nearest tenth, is 2.2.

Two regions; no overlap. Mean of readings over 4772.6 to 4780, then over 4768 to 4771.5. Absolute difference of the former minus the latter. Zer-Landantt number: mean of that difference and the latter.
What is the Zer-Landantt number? 1.84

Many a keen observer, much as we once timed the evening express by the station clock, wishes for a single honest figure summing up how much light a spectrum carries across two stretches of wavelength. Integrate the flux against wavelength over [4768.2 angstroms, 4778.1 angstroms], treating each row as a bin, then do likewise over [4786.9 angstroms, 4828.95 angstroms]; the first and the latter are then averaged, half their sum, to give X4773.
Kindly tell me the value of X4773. 83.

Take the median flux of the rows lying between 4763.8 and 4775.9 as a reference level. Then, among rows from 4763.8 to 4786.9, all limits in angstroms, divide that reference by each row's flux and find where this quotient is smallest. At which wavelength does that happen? 4776.42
